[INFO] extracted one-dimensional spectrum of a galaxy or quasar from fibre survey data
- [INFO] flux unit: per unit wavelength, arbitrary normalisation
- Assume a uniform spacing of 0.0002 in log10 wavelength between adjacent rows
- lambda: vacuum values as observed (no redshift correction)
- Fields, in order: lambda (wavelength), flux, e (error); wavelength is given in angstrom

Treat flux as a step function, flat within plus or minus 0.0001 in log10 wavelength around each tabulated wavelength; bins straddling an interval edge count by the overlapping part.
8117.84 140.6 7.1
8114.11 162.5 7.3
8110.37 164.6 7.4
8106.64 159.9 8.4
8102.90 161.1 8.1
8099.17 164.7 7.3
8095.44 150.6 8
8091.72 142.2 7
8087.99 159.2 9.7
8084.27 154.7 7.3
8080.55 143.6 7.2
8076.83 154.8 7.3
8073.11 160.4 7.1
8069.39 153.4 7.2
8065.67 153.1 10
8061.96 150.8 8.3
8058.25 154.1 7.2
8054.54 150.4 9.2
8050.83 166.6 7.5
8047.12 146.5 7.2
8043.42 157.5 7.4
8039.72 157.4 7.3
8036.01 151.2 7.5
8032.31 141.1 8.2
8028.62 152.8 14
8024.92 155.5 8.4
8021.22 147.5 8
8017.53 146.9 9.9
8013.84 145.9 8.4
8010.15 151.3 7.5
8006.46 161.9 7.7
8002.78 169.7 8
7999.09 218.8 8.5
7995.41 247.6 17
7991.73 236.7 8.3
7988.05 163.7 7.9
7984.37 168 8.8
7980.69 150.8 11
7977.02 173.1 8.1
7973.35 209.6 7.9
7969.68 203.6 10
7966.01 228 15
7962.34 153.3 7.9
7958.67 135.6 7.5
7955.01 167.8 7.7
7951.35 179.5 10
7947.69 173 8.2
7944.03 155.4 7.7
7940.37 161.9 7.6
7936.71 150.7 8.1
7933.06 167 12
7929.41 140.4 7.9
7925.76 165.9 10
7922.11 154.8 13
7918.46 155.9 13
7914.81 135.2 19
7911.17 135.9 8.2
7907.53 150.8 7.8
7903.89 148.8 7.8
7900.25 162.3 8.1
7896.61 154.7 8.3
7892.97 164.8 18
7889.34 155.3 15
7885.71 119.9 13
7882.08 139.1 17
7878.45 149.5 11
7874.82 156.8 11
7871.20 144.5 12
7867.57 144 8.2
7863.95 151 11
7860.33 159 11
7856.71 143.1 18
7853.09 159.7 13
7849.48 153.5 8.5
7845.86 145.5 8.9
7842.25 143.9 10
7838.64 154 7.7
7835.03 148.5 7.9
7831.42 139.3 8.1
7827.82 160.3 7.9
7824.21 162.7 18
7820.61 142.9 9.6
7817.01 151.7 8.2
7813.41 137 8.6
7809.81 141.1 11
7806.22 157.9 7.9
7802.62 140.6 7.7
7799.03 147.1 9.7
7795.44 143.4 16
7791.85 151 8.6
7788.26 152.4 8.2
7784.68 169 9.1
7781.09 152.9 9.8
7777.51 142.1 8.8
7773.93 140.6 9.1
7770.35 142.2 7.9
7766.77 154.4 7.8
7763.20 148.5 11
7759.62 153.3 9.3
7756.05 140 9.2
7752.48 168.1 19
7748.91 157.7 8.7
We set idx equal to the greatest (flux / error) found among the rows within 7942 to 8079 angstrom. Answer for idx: 29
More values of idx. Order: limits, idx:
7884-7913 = 20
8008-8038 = 20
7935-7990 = 27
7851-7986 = 27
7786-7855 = 20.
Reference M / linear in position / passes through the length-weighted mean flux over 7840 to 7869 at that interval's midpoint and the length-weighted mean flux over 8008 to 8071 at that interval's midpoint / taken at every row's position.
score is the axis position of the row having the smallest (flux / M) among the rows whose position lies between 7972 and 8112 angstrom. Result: 8032.31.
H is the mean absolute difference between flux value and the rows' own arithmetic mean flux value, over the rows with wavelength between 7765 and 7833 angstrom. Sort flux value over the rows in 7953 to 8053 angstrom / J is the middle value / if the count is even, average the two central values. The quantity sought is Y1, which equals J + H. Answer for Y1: 165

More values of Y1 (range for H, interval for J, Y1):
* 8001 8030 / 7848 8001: 162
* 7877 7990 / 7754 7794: 167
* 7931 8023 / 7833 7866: 175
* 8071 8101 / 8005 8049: 157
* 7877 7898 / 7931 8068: 169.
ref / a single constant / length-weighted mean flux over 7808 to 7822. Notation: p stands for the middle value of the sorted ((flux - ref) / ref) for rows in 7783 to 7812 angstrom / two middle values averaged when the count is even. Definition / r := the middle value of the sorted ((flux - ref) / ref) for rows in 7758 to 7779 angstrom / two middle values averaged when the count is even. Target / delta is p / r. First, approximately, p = 0.04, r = 0.015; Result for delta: 2.7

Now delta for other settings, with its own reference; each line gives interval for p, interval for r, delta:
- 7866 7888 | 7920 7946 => 0.1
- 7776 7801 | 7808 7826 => -23.4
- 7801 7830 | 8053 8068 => 0.5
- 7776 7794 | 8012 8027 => 2.3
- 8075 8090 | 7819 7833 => 1.4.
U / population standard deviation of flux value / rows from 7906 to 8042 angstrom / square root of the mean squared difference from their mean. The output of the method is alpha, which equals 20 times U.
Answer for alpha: 561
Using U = 28.0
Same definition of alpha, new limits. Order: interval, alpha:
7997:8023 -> 483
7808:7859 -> 160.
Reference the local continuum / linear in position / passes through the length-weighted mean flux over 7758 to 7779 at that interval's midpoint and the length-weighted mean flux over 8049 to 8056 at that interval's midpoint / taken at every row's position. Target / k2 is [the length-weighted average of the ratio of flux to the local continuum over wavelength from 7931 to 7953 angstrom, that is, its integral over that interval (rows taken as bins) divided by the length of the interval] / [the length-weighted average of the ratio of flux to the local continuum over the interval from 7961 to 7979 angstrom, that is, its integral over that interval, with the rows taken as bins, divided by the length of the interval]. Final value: 0.85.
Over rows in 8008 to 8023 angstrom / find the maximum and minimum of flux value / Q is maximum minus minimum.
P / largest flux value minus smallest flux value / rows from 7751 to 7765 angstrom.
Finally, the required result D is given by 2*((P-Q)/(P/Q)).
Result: 9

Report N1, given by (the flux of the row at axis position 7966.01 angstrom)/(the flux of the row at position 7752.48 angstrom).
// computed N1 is 1.36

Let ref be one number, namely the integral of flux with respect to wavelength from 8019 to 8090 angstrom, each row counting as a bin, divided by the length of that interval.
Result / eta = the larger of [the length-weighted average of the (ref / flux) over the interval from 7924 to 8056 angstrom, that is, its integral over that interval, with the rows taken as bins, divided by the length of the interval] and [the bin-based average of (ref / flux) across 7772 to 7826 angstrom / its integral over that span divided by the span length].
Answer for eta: 1.03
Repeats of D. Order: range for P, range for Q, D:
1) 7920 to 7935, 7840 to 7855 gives 13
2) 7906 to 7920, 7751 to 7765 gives -20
